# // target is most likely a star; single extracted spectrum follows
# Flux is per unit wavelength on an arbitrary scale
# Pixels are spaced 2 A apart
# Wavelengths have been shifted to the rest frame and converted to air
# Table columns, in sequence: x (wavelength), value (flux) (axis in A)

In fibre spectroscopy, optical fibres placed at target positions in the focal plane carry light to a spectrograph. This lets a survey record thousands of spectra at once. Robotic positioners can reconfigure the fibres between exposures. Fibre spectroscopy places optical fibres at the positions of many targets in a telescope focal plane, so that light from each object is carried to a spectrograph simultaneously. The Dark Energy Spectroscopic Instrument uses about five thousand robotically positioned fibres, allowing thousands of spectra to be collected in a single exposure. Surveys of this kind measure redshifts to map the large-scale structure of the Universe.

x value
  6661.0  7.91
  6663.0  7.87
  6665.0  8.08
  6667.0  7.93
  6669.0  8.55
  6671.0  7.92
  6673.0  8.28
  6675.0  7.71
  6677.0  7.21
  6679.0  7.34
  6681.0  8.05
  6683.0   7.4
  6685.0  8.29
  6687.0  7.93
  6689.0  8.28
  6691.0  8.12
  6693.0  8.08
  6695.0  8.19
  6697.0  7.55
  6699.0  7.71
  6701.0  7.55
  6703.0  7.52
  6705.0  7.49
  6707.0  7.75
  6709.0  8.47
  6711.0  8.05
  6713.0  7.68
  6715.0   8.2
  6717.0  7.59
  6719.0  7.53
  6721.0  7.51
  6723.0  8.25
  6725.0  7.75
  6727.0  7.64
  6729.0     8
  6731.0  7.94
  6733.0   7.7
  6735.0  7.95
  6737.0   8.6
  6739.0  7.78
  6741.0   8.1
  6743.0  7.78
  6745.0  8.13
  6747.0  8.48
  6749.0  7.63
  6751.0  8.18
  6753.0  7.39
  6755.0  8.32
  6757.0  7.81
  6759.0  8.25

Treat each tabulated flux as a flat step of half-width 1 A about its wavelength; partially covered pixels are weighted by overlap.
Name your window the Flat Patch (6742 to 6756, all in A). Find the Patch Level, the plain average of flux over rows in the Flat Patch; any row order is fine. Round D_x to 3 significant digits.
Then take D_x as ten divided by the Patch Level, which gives 1.25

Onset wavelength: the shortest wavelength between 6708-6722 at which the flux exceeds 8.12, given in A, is 6709.0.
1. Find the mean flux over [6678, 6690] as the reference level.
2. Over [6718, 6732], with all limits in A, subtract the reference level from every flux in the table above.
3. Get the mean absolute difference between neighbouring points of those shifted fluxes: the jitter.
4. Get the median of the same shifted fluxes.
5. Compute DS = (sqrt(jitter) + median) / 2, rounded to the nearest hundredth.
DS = 0.21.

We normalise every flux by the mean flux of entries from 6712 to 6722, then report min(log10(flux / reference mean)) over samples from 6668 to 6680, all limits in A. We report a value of -0.029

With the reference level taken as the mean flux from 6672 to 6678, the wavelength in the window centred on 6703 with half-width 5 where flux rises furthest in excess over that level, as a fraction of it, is 6707.0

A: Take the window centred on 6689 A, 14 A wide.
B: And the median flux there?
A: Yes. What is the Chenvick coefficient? 8.12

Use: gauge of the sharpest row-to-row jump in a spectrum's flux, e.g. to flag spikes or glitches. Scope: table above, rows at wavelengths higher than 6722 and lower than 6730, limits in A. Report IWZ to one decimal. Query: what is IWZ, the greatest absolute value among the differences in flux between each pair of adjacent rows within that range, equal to 0.5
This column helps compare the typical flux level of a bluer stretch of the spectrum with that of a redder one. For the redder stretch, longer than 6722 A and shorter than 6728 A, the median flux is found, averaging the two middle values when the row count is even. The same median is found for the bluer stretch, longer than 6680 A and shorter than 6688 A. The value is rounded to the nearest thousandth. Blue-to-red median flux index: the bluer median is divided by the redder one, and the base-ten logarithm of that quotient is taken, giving 0.013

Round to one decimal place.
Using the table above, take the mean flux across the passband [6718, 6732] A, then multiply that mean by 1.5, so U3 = 11.7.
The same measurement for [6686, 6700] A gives 12.0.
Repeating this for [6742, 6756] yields 12.0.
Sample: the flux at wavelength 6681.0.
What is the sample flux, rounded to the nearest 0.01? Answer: 8.05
